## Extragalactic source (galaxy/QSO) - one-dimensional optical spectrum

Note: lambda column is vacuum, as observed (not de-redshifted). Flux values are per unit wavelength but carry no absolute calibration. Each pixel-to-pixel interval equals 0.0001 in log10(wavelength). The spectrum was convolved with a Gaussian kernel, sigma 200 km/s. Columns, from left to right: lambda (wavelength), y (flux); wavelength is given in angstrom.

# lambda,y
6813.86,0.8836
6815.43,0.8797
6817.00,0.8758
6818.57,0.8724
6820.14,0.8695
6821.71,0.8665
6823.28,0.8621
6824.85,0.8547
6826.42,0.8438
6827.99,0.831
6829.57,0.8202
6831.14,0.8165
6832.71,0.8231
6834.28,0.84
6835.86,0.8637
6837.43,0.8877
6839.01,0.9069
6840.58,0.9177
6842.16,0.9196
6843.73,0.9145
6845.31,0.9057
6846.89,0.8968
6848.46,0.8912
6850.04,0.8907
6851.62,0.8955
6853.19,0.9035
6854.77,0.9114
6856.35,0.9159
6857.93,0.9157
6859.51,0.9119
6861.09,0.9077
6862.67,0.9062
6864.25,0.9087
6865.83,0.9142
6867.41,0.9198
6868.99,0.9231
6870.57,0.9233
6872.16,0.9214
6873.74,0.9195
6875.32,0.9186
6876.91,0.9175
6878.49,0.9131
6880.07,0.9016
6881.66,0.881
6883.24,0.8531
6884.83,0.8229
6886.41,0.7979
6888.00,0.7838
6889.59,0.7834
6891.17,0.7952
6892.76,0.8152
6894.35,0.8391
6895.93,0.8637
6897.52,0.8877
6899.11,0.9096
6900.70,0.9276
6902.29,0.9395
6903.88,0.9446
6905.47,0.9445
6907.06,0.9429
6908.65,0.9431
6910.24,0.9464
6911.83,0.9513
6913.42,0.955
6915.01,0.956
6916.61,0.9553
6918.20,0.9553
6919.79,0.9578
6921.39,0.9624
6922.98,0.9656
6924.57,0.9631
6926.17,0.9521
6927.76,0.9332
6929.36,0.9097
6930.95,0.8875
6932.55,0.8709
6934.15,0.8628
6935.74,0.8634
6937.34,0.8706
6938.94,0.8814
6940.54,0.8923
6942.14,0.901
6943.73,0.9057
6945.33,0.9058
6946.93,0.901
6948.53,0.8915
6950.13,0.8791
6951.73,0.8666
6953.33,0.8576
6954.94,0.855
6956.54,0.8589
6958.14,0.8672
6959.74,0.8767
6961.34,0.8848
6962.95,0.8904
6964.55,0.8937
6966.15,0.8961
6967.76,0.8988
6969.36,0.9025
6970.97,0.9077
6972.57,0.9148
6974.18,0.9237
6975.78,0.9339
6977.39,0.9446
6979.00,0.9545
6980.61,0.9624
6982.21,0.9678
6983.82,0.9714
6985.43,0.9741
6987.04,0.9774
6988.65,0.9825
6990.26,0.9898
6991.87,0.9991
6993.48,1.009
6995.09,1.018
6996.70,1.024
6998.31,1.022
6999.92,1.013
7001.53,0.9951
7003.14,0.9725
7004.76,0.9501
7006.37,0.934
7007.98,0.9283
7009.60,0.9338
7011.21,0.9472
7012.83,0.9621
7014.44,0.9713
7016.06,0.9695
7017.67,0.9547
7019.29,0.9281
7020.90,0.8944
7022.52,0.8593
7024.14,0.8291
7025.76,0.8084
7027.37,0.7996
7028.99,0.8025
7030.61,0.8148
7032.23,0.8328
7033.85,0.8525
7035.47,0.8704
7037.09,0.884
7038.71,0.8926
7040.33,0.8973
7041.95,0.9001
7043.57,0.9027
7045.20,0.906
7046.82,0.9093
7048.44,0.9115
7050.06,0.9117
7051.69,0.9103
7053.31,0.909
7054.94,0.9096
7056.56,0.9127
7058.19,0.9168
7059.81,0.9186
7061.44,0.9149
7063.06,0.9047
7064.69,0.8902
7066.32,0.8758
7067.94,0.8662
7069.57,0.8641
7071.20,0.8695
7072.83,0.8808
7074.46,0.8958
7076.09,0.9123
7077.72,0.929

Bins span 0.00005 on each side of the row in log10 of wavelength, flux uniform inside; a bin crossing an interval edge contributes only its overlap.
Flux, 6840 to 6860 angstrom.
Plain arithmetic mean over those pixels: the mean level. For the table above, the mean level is 0.907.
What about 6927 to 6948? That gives 0.891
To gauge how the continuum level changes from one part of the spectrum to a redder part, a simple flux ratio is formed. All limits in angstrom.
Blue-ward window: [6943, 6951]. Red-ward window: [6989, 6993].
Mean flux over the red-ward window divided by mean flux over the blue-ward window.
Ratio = 1.11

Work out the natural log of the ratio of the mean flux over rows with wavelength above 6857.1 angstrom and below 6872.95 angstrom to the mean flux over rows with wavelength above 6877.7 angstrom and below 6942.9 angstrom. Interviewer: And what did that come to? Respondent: 0.017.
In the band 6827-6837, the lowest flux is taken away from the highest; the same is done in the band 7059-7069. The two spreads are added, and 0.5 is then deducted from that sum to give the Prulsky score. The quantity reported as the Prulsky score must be -0.40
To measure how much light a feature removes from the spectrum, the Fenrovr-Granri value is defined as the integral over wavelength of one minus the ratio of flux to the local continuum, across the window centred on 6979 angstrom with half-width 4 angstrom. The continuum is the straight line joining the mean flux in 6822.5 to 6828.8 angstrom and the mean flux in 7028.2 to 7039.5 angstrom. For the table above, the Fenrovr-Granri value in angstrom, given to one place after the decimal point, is -1.0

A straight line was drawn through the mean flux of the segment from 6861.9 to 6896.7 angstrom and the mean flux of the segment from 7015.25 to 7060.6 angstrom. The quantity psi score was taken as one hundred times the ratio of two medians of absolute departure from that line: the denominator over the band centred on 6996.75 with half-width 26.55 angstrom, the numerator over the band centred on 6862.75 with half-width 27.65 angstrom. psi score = 49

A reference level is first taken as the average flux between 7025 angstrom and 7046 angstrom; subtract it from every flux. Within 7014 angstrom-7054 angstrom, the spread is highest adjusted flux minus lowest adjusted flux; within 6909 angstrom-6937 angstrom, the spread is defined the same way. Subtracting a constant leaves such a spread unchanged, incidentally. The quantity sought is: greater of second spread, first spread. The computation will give 0.17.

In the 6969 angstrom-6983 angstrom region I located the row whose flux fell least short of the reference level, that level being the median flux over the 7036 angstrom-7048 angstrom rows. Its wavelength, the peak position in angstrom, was 6982.21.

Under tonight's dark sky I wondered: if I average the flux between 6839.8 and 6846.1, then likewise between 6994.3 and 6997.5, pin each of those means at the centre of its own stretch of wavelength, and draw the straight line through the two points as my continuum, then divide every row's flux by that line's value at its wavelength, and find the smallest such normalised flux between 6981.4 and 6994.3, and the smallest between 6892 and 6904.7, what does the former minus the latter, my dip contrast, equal 0.10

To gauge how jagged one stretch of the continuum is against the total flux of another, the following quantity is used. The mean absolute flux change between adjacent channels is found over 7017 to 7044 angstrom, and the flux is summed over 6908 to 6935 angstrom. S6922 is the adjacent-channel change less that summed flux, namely -15.9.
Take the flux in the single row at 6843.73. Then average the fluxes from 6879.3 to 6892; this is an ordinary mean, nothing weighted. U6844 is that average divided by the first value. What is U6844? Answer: 0.90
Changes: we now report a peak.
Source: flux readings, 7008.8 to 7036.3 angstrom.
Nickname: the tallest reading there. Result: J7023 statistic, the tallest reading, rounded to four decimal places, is 0.9713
